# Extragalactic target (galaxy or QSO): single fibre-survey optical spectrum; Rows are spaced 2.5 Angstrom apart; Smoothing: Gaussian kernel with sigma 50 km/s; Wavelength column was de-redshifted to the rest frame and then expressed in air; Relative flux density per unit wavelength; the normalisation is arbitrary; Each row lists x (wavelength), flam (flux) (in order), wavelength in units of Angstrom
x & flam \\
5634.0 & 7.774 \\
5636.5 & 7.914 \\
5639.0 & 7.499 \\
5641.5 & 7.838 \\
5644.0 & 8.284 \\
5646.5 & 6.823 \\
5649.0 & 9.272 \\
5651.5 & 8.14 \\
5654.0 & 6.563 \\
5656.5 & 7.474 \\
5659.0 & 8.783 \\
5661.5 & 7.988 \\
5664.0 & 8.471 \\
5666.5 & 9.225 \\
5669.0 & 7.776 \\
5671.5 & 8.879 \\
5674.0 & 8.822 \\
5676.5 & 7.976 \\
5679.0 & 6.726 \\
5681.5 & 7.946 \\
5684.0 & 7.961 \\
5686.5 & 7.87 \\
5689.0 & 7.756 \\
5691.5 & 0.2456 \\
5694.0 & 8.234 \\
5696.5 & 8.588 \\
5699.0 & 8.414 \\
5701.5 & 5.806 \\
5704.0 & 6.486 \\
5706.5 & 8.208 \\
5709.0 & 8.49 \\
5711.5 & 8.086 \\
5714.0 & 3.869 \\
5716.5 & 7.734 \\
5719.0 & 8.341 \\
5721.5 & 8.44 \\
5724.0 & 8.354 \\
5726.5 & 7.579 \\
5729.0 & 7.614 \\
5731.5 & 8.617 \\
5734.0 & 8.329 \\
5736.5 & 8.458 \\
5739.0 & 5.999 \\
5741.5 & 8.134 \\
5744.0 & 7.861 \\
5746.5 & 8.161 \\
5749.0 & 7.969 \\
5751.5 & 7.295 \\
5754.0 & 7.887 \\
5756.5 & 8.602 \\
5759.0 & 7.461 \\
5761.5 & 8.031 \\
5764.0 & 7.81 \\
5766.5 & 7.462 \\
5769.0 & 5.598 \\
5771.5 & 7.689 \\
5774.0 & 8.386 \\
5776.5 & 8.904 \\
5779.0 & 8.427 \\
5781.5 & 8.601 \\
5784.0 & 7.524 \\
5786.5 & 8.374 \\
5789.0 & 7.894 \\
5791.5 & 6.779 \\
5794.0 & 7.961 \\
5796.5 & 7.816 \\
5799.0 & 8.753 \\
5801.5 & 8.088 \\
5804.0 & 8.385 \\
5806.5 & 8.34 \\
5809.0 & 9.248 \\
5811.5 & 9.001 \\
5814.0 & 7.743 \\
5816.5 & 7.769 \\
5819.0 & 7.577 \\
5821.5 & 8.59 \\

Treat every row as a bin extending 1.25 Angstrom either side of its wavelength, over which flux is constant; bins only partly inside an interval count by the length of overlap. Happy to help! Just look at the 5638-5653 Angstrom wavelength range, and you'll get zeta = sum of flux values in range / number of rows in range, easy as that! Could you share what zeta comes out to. 8.0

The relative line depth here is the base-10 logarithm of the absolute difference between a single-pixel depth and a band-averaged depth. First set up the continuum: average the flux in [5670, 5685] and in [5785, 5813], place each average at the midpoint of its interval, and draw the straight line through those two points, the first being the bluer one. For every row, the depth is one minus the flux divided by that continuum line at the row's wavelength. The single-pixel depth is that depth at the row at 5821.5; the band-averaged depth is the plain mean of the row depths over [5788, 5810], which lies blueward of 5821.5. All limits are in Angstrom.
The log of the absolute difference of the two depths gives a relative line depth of -1.3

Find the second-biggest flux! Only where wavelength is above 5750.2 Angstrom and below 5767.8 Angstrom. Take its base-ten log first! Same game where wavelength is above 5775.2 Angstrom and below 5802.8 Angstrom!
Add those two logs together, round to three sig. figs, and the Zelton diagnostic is 1.85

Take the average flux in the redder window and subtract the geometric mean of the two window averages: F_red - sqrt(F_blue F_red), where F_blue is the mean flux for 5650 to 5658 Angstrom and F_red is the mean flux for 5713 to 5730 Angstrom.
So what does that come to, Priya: 0.0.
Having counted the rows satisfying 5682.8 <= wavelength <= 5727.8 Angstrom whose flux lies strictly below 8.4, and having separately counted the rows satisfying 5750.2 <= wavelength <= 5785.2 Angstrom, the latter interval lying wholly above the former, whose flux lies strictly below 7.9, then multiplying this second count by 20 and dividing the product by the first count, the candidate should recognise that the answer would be 11.4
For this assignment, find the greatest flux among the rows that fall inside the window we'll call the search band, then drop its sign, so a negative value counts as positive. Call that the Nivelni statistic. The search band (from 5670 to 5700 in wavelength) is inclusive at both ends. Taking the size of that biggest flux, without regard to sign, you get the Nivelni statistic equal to 8.9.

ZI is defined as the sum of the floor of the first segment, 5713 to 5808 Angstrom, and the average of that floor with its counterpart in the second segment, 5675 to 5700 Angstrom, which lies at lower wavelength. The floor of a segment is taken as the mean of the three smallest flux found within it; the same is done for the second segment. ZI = 10.2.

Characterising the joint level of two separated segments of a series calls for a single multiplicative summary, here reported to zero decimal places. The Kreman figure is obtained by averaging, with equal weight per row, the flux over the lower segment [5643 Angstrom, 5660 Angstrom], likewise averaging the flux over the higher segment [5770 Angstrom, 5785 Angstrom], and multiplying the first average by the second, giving 65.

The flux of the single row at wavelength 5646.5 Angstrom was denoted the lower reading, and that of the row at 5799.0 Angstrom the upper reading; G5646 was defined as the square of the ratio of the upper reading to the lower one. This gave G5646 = 1.65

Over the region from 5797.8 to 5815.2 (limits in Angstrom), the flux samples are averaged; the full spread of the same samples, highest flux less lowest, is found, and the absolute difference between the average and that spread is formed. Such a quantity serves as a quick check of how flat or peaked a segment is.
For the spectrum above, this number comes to 7.0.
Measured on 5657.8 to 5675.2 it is 7.1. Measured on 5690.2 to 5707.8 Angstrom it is 1.8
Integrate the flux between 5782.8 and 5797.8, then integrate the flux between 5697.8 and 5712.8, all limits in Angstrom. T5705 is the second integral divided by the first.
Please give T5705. 0.98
